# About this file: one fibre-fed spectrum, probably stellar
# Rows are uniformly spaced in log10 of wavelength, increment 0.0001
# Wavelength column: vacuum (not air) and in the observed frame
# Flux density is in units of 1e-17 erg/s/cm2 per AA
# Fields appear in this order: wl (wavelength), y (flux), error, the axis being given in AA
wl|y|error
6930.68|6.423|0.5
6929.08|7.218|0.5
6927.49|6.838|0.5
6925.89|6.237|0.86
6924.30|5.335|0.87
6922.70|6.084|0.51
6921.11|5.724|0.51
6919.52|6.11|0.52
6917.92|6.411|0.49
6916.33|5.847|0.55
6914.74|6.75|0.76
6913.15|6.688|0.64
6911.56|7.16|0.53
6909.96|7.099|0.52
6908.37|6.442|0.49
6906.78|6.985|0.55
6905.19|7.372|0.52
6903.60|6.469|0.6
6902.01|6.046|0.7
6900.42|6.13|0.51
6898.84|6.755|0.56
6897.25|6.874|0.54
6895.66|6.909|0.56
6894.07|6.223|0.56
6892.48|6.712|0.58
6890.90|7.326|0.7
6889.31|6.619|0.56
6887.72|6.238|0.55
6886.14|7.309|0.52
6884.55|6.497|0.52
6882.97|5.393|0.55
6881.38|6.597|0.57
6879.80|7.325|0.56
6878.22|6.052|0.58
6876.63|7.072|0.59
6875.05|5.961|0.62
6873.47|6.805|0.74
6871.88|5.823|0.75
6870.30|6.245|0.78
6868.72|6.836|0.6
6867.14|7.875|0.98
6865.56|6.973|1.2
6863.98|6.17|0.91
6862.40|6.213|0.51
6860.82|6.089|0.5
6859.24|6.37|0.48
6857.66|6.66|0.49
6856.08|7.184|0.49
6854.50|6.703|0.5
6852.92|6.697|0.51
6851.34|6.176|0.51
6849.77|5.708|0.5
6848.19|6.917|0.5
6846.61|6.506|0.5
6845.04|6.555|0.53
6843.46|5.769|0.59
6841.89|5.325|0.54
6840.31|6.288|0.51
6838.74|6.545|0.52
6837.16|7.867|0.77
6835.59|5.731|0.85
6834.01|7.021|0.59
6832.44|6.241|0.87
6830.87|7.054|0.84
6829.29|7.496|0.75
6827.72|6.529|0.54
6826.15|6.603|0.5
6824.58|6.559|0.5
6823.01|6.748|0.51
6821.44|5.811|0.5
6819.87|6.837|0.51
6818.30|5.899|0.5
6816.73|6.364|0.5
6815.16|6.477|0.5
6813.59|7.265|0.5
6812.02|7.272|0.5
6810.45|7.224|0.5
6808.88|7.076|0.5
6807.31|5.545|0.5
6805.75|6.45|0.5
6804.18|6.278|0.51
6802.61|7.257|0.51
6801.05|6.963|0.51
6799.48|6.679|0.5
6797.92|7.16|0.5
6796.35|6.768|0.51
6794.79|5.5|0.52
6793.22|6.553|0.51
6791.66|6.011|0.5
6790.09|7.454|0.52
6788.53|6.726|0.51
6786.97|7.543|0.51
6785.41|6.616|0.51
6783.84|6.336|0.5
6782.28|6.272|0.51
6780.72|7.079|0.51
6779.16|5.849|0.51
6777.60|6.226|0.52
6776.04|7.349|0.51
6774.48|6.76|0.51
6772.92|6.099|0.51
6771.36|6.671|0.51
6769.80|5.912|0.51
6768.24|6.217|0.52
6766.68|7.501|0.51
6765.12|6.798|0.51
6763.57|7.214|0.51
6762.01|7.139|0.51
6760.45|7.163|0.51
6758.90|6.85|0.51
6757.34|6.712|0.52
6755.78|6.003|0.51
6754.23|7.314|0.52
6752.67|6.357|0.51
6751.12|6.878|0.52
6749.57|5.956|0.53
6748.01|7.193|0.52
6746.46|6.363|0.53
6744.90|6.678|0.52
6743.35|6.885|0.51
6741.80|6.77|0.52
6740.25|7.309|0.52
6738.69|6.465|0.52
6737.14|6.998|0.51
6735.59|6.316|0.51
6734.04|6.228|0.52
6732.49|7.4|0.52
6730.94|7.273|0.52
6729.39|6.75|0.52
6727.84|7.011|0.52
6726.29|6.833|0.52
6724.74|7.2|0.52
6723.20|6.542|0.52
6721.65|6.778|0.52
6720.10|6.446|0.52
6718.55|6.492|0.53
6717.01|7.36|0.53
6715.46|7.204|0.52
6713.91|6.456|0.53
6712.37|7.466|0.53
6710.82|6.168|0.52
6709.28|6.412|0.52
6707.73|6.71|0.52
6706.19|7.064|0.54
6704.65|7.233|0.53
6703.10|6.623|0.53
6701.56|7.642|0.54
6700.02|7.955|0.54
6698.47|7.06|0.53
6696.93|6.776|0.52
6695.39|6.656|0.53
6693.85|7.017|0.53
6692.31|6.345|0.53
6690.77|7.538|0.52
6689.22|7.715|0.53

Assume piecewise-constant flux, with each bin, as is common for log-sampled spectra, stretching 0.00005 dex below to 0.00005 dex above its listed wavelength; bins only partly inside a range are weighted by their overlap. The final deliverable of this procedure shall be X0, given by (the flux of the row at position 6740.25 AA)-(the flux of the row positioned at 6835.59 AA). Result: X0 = 1.6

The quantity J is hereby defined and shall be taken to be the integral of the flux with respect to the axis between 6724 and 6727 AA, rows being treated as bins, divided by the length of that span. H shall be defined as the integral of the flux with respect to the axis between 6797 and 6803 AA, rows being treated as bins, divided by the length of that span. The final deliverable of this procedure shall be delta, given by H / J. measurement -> 1.00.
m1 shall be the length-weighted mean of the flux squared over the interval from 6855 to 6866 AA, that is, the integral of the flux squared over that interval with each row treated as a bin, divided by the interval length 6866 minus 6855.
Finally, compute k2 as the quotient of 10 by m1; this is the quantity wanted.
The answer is 0.235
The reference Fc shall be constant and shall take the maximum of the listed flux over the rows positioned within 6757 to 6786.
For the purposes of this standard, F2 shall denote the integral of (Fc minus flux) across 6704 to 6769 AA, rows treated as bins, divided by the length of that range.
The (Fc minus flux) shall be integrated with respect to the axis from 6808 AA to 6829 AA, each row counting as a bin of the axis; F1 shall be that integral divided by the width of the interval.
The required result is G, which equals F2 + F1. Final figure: 1.51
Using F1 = 0.82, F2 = 0.69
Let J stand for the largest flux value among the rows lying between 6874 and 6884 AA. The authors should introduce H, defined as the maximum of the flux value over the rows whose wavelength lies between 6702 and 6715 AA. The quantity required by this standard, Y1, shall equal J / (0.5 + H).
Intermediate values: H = 7.466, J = 7.325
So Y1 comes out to 0.92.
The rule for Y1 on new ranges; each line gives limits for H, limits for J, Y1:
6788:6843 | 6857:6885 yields 0.94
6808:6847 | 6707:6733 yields 0.89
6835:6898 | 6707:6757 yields 0.89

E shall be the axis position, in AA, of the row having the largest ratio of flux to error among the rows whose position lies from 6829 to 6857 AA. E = 6856.08 AA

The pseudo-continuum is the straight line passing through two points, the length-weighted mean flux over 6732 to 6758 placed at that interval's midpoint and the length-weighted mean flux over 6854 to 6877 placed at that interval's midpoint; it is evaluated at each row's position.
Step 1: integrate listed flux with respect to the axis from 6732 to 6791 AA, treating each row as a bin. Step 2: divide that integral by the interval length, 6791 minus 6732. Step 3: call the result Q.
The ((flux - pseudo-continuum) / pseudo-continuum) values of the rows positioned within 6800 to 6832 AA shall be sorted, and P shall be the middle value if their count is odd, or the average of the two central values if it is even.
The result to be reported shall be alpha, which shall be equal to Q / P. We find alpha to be 840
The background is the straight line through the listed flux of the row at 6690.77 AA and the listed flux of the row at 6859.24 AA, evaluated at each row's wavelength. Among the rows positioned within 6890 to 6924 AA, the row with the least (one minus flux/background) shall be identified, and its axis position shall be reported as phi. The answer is 6905.19 AA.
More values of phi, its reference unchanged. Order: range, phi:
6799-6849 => 6837.16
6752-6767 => 6766.68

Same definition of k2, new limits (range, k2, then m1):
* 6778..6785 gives 0.244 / 41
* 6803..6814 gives 0.219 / 46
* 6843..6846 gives 0.257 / 39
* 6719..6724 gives 0.230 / 43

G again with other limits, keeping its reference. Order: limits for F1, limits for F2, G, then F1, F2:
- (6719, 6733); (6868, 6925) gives 1.60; 0.60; 0.99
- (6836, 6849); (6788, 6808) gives 1.99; 1.05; 0.93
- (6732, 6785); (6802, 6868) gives 1.74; 0.82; 0.92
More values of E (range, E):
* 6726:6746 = 6732.49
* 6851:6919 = 6856.08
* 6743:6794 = 6786.97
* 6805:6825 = 6812.02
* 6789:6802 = 6790.09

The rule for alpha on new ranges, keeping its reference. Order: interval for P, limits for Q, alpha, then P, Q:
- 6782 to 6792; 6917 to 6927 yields -1038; -0.006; 6.01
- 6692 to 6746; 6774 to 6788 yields 559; 0.012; 6.67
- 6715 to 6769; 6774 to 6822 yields 341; 0.019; 6.63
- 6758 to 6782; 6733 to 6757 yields 350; 0.019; 6.66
